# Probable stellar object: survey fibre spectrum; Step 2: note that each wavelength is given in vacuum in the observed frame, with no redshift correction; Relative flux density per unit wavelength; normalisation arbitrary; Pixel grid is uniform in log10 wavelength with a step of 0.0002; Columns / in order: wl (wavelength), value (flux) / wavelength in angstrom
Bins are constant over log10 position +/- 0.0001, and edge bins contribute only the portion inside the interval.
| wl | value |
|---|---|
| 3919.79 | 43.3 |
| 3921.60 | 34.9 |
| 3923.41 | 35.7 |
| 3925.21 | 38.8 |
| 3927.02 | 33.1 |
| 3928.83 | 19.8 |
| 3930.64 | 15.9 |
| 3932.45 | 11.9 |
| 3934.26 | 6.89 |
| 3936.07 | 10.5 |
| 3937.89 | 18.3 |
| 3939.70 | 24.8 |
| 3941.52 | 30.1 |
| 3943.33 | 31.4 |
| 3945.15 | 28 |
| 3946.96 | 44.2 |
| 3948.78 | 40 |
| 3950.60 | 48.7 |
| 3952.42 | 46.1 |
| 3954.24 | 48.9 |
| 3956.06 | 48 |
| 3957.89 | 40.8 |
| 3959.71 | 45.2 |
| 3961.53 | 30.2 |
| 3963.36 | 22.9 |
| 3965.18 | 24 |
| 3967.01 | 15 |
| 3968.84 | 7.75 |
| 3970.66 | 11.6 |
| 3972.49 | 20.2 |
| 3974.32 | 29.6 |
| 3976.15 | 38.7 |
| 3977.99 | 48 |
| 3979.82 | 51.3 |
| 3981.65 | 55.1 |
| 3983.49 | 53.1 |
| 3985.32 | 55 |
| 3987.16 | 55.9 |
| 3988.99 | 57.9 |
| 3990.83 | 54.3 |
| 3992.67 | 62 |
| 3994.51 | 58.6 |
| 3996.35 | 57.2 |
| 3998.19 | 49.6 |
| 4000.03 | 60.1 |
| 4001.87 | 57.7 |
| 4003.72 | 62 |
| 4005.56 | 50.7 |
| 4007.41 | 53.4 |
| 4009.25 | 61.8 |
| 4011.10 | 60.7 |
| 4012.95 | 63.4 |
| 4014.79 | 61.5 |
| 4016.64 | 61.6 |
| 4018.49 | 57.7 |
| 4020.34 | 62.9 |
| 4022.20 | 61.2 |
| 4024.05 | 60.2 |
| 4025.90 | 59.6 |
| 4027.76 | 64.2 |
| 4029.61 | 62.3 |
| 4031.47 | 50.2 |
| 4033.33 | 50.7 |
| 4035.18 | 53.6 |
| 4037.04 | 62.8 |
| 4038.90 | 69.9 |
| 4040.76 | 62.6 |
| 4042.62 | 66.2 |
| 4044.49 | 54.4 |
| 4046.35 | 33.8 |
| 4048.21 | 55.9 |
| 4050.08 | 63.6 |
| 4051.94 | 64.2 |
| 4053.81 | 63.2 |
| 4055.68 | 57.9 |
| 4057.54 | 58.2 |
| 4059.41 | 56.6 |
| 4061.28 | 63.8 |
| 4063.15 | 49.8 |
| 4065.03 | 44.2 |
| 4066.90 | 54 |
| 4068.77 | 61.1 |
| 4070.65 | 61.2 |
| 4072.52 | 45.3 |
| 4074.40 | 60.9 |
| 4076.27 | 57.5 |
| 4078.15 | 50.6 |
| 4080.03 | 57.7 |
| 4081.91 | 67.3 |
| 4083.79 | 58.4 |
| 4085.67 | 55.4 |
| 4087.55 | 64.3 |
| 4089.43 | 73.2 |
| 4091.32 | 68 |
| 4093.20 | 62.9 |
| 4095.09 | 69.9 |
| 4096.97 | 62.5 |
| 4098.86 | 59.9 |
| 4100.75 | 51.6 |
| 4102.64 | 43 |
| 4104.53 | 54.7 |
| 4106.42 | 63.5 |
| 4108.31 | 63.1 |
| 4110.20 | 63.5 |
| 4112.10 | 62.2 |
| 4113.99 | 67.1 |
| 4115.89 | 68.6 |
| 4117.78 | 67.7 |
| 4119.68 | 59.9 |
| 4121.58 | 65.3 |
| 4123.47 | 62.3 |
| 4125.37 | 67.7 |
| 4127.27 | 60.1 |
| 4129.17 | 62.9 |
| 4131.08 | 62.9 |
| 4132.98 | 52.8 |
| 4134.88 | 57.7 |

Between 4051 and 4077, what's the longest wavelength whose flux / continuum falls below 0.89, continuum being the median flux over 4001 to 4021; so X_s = 4072.52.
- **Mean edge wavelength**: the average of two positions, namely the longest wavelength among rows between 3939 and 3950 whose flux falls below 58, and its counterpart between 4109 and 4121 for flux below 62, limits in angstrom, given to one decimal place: 4034.2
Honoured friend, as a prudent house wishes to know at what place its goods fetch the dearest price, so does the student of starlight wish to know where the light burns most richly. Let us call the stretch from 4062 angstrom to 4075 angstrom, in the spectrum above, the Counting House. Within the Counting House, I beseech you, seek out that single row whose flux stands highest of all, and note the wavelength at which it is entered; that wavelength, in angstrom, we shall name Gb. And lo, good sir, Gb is 4070.65 angstrom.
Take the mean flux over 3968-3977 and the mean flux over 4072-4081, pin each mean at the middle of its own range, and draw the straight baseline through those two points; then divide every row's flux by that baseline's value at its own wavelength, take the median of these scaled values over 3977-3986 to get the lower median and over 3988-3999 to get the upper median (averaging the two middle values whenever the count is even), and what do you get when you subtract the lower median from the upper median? -0.13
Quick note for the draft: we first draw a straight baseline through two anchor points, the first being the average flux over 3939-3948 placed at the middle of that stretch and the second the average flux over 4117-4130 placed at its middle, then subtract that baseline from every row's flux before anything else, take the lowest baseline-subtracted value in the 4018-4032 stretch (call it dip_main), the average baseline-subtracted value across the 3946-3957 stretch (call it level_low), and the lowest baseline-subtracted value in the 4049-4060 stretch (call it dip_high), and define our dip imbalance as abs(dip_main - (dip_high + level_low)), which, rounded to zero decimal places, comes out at 14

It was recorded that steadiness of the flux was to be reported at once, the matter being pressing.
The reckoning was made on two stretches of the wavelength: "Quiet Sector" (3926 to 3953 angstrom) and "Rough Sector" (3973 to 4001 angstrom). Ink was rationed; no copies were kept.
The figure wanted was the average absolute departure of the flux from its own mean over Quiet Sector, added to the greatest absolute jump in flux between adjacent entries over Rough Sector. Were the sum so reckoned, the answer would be 22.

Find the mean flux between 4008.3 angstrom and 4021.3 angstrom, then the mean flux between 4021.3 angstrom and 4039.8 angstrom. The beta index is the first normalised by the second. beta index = 1.0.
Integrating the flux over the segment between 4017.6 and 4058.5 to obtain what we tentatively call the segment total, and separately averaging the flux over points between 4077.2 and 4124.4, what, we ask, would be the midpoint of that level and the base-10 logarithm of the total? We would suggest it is 32.5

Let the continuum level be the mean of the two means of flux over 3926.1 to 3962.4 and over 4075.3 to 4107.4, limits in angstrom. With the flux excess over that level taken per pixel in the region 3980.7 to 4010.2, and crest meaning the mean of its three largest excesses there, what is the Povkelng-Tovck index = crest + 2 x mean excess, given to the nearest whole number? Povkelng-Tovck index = 38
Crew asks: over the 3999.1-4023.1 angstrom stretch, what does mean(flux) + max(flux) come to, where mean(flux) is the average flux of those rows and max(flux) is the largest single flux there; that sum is 123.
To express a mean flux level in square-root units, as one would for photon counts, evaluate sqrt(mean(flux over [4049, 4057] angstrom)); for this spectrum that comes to 7.9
